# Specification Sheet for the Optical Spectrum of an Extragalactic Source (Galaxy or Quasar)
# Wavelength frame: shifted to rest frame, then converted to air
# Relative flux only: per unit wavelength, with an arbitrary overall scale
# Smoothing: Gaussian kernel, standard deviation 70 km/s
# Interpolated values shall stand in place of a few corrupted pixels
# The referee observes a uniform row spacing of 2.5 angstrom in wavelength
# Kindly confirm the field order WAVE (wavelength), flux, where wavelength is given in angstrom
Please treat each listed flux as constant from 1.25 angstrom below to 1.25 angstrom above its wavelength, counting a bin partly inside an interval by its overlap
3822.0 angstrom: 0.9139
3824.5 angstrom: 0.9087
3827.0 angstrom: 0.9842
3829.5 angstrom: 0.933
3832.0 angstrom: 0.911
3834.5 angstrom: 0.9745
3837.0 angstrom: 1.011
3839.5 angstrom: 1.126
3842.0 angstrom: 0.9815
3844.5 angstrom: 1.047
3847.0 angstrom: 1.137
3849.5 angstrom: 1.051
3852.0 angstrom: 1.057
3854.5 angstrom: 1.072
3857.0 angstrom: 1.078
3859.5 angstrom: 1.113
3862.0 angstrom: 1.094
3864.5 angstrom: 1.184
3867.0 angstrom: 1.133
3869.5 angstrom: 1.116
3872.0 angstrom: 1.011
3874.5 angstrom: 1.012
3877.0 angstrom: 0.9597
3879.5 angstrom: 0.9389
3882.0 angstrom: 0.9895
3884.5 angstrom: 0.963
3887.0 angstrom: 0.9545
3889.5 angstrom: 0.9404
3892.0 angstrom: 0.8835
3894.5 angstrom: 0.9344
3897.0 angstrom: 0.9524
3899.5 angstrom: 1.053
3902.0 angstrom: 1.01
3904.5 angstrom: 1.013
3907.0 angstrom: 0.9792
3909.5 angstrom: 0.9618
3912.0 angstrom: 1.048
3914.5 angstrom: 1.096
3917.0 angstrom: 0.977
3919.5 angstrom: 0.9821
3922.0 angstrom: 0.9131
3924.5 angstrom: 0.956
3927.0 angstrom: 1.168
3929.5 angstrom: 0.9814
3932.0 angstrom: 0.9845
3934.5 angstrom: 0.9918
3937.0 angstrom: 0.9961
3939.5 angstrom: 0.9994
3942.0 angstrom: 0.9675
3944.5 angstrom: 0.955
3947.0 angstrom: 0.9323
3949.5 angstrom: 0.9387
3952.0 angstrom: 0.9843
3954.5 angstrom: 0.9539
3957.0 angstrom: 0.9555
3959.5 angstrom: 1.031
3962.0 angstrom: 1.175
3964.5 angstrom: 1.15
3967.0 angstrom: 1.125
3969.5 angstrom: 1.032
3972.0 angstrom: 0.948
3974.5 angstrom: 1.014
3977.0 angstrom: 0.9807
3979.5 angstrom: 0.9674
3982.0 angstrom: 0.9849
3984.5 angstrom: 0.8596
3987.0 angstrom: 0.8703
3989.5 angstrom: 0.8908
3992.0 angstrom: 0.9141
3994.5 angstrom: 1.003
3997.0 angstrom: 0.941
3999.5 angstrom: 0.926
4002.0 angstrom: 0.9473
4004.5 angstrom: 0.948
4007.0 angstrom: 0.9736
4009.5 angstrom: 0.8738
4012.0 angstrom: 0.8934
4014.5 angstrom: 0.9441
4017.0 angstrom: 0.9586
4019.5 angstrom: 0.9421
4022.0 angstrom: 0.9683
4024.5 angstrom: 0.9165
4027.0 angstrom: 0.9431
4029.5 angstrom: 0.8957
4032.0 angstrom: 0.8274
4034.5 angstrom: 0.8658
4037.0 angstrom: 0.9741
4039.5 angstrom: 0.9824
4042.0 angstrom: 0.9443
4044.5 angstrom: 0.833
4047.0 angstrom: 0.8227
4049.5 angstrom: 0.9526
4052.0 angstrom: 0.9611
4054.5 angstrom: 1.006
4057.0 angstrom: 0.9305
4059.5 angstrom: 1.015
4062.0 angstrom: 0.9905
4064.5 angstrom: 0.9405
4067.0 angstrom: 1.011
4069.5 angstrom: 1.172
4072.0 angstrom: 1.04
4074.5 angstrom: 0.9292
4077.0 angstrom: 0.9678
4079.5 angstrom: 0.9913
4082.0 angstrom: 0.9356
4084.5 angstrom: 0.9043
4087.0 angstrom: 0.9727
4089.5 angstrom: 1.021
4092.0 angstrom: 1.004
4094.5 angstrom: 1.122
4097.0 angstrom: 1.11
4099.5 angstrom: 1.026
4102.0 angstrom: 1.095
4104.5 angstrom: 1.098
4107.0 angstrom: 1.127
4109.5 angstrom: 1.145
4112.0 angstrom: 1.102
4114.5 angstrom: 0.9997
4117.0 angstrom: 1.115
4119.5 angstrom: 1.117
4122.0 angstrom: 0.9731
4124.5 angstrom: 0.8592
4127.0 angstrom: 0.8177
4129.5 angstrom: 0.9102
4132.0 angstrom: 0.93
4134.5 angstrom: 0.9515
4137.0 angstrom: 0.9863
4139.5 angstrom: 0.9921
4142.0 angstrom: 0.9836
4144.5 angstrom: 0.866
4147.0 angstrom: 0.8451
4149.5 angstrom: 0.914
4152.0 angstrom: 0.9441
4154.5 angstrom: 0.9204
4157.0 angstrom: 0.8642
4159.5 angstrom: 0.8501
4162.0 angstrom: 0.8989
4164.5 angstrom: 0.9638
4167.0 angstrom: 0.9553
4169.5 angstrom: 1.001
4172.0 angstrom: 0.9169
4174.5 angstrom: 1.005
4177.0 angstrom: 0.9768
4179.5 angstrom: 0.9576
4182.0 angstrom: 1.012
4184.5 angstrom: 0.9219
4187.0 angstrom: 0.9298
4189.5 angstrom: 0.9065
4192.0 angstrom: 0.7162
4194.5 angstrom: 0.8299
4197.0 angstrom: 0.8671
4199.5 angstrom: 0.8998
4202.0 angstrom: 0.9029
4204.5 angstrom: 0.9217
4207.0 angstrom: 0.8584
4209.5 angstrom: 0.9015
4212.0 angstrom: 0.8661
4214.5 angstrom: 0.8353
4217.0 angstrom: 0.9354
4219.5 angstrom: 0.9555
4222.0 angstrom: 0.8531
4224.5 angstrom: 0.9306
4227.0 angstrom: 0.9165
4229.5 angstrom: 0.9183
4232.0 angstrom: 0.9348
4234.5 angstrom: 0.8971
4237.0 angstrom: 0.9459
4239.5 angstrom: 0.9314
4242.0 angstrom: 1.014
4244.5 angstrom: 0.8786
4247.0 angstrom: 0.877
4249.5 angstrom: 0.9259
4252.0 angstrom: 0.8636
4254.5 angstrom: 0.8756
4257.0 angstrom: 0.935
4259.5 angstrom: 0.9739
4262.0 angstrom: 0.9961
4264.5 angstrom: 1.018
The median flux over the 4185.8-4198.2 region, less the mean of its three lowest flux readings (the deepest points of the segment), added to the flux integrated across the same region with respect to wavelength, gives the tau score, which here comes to 11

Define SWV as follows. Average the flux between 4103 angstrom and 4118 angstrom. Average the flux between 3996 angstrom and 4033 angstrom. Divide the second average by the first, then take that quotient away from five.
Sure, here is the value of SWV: 4.16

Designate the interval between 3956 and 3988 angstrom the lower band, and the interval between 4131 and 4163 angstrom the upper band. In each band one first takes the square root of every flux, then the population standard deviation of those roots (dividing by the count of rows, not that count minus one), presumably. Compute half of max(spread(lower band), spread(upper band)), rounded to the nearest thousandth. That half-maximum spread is 0.023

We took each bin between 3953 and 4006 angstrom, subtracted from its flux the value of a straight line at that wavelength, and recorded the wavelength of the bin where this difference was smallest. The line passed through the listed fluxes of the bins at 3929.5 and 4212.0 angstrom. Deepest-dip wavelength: 3984.5 angstrom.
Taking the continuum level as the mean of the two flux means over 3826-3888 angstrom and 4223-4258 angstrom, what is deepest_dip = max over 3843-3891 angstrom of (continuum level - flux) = 0.036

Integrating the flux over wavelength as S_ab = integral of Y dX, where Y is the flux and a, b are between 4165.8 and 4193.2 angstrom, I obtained 26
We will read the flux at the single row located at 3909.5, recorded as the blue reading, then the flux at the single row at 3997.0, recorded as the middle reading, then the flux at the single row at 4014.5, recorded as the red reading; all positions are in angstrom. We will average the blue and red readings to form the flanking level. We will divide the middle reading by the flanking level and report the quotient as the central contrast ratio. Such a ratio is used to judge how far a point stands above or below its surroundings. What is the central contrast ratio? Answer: 0.99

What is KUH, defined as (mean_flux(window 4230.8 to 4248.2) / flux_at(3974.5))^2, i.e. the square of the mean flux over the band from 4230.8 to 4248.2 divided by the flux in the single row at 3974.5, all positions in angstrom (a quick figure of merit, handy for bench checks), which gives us 0.83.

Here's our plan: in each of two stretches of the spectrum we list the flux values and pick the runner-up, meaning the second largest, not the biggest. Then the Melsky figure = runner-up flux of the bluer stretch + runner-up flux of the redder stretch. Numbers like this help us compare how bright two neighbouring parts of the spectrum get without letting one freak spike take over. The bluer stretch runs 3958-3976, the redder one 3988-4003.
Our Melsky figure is 2.10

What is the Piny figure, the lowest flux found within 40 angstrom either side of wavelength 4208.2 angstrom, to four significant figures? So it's 0.7162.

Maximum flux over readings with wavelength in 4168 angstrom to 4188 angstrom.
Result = 1.012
